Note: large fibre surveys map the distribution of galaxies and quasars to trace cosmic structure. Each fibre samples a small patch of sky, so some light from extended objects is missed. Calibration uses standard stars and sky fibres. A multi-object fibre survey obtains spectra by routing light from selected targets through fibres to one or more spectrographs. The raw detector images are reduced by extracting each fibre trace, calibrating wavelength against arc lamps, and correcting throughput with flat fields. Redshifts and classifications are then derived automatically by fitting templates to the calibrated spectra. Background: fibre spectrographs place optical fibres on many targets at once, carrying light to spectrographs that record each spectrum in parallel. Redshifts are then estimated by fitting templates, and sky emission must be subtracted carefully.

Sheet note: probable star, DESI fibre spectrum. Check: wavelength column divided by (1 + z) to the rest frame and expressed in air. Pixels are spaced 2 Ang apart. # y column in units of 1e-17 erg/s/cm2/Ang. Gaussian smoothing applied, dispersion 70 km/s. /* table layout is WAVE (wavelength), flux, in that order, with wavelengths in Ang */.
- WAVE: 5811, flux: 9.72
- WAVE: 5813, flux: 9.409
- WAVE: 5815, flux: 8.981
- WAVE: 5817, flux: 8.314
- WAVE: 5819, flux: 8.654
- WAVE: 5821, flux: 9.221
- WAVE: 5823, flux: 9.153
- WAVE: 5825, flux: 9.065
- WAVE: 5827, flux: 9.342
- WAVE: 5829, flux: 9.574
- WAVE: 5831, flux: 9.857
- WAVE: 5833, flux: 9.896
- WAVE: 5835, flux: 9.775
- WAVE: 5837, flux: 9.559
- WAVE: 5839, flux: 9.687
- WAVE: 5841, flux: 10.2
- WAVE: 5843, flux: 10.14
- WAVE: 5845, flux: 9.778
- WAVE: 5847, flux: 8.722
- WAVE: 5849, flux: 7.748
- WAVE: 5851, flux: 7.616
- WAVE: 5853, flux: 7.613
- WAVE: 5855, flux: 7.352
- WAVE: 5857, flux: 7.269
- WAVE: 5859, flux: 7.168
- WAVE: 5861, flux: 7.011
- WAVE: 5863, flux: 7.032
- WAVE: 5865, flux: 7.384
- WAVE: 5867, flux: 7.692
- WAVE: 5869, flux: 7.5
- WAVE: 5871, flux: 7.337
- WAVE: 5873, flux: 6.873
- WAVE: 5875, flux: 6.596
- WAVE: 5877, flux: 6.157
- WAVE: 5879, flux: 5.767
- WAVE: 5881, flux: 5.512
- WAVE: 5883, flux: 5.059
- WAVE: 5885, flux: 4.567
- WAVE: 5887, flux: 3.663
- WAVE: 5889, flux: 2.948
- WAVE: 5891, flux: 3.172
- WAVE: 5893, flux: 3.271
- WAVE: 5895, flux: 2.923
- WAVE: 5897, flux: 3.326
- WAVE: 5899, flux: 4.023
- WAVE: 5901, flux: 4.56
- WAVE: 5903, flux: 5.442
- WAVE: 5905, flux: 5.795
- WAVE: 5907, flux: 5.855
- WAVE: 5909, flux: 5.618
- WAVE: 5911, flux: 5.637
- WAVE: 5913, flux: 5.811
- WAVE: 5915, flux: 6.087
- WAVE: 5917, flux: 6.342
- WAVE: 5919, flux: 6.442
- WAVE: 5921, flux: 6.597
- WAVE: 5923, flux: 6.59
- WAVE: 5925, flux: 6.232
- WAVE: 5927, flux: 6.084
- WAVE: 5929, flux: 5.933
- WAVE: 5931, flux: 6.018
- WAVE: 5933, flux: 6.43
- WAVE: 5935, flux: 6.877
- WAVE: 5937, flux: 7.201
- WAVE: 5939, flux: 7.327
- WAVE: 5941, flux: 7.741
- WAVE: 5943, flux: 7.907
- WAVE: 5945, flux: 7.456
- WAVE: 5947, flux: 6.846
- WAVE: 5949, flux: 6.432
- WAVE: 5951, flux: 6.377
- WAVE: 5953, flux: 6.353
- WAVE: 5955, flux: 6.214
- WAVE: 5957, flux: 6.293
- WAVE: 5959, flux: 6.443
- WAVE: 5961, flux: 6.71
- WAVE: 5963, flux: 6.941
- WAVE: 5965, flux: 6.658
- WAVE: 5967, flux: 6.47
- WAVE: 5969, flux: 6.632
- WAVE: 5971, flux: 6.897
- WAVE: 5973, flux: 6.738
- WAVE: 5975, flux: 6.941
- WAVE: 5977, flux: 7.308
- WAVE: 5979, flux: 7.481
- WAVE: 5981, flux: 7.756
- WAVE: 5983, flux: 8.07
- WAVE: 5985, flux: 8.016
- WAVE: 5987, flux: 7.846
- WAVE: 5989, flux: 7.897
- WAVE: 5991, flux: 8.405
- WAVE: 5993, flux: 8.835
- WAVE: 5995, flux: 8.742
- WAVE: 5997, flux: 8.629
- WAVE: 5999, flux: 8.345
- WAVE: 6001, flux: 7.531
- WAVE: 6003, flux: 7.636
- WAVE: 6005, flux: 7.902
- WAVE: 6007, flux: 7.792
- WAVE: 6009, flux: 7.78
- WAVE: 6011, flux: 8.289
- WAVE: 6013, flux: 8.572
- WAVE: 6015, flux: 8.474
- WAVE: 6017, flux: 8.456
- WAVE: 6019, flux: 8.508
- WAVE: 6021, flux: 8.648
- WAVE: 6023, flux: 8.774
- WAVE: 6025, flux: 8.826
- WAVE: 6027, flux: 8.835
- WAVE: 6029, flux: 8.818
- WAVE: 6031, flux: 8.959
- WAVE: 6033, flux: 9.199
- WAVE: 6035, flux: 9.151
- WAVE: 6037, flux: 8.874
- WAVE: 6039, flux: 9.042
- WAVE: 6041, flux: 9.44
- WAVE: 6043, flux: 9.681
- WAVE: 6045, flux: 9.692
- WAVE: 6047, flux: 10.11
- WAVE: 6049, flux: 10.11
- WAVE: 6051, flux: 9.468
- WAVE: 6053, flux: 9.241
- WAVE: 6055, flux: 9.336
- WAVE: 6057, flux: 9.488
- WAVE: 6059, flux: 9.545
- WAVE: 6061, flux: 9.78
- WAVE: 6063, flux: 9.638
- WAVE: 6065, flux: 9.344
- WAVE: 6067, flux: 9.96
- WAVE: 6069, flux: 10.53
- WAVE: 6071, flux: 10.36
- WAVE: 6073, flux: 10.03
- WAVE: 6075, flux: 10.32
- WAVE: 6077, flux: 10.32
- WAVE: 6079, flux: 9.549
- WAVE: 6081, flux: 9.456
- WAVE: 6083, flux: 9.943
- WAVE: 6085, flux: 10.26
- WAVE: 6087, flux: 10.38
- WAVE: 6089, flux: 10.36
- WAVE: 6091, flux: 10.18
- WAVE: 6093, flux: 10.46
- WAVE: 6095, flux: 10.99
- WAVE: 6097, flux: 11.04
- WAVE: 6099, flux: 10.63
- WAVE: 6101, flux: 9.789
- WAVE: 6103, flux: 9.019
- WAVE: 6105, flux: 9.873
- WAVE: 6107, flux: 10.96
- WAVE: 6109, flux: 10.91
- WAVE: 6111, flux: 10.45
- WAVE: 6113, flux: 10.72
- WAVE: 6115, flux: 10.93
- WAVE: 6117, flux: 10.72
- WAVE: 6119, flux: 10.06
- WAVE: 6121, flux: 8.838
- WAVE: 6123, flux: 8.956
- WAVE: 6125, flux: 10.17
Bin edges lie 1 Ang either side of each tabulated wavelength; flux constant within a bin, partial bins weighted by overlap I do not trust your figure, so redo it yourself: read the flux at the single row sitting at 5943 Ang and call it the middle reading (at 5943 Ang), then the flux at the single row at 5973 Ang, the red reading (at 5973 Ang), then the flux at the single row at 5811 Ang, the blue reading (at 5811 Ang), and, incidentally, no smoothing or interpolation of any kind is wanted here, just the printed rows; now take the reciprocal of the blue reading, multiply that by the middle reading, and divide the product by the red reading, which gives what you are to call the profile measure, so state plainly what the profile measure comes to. 0.12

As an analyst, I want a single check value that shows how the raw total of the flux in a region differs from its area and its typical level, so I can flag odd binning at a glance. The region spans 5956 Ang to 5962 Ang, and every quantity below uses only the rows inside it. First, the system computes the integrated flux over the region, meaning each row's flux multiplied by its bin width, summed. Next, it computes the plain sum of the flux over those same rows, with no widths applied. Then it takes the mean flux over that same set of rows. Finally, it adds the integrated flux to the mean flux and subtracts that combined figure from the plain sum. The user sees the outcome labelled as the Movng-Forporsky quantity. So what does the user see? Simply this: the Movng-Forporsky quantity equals -26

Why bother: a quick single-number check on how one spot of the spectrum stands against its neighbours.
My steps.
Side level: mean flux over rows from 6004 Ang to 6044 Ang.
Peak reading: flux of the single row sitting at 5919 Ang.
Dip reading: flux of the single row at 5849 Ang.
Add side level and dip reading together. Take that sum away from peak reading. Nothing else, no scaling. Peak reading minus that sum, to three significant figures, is -10.0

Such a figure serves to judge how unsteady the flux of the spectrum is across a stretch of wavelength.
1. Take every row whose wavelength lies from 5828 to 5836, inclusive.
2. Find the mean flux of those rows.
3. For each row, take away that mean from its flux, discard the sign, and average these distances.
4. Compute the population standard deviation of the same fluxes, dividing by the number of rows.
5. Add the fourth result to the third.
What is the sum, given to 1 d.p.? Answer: 0.2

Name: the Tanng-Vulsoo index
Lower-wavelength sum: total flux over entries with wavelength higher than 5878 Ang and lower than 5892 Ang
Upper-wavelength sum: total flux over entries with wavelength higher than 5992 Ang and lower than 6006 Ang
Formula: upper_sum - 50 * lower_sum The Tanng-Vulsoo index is -1477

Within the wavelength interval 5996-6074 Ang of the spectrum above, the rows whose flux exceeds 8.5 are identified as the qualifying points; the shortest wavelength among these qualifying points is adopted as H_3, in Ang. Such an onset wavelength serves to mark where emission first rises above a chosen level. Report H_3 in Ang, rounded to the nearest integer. 5997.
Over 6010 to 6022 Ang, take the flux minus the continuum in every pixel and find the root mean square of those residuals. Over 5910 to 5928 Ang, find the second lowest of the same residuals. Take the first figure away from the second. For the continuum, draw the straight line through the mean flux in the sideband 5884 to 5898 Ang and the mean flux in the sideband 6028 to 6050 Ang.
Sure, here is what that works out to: 1.3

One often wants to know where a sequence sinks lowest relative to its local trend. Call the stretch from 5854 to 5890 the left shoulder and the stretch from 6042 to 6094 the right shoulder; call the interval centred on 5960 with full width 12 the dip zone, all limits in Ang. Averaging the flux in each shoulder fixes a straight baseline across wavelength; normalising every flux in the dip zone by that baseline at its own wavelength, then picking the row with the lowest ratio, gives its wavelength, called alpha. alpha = 5955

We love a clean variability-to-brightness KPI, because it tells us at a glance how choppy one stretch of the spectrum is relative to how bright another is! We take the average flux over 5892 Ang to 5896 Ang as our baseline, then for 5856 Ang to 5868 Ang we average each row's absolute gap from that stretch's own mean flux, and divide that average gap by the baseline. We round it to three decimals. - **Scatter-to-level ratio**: 0.061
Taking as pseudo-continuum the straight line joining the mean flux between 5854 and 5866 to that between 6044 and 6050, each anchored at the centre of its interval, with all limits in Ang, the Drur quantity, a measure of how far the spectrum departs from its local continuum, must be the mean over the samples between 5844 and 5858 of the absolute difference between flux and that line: 0.94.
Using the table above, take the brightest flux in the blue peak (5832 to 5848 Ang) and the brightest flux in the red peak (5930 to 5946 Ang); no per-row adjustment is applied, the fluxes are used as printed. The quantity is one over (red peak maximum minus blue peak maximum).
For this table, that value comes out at -0.44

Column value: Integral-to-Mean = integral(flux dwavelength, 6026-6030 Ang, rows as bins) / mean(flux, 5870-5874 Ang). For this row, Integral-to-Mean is 5.0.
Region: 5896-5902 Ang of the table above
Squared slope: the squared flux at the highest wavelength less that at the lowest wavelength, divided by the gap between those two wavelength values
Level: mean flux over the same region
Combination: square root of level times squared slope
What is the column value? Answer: 3.1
